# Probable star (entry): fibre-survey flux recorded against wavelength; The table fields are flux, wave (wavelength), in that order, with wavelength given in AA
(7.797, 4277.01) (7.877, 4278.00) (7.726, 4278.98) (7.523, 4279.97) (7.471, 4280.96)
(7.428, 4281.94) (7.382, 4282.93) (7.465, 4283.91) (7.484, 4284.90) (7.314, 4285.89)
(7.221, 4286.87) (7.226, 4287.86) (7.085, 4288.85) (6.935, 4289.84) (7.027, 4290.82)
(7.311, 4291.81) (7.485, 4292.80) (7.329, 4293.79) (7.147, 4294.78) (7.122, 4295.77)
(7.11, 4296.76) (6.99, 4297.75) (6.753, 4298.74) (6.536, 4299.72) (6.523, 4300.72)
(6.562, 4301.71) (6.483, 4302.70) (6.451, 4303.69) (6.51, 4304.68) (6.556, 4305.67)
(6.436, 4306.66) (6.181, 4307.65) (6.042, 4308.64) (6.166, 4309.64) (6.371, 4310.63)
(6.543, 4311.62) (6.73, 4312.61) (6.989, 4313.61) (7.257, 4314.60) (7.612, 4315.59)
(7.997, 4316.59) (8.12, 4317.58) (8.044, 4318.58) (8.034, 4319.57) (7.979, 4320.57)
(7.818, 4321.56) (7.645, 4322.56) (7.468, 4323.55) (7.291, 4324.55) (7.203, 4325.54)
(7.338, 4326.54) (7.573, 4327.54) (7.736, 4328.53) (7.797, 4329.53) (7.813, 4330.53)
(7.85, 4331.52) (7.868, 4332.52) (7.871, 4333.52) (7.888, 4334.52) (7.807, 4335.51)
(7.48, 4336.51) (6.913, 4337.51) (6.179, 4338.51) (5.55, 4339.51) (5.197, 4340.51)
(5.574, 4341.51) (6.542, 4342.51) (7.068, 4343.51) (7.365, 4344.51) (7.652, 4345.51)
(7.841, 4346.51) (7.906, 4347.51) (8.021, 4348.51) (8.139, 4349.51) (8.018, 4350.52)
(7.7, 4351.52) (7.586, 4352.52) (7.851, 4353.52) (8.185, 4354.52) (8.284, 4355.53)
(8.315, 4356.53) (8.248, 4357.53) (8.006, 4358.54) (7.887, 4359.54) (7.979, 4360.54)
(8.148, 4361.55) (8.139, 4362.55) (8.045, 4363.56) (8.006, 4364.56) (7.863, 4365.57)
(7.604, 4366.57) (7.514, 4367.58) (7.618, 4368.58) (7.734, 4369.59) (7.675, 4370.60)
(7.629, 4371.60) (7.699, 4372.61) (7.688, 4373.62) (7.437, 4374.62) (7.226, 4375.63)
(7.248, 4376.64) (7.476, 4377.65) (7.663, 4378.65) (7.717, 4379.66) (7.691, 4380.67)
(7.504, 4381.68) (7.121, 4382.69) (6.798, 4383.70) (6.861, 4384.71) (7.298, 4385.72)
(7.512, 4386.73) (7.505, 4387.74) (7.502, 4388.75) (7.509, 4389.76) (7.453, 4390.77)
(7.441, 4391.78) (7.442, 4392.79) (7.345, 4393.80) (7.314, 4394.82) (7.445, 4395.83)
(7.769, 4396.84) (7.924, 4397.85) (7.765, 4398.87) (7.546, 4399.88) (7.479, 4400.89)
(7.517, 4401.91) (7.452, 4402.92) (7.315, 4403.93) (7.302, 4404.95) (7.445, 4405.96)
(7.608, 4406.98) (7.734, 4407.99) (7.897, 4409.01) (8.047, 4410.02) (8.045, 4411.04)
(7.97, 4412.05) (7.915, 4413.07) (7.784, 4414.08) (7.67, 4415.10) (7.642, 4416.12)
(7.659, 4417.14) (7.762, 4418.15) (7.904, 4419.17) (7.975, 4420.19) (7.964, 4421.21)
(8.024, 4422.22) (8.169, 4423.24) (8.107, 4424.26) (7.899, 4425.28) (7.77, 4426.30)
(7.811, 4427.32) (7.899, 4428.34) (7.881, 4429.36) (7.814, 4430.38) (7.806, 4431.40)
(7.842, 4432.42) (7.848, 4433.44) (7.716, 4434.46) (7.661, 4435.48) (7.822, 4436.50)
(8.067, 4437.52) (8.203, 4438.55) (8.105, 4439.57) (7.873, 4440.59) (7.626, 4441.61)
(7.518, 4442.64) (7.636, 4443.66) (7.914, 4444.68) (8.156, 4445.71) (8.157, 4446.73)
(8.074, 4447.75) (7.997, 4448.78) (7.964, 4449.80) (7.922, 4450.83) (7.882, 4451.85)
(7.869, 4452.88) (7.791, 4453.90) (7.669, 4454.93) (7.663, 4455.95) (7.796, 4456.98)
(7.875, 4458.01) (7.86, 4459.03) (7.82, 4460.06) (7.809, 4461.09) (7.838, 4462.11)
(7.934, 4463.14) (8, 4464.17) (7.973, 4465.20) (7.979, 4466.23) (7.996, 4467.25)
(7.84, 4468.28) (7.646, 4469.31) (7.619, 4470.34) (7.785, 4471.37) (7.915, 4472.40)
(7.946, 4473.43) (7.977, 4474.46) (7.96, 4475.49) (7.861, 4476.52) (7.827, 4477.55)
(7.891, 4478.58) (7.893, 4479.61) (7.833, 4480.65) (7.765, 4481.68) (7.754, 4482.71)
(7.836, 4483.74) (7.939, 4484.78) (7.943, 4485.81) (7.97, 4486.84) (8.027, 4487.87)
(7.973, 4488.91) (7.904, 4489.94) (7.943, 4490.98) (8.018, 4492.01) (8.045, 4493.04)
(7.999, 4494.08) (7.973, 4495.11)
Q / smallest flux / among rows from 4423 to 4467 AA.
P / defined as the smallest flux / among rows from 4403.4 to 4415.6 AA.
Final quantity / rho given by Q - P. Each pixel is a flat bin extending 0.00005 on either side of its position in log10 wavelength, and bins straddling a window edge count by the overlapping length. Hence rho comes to 0.2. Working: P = 7.302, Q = 7.518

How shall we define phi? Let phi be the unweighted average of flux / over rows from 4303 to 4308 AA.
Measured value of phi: 6.43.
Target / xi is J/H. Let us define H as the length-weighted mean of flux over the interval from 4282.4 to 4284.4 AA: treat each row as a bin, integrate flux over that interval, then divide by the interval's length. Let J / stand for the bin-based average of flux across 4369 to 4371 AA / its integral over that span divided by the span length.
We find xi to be 1.03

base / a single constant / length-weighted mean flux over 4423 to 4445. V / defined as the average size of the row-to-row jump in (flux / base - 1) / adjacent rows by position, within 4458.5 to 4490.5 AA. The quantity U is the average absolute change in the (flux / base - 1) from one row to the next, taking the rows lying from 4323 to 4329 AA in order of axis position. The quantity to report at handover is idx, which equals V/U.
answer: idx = 0.4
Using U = 0.0203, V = 0.008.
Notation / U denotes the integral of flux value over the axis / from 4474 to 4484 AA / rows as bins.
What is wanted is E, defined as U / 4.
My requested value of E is 19.7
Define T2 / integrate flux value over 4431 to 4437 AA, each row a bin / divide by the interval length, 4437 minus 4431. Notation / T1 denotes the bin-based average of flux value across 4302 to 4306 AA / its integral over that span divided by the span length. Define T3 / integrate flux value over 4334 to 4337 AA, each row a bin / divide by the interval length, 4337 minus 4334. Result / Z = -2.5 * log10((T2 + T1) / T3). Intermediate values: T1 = 6.51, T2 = 7.8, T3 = 7.7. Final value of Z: -0.67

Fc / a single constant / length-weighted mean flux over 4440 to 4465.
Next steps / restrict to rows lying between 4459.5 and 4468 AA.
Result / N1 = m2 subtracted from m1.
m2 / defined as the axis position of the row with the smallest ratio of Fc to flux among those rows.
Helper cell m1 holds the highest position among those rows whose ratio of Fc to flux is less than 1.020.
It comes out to 3.1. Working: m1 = 4467.25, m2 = 4464.17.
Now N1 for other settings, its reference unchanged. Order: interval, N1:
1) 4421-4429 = 5.1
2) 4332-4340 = 1.0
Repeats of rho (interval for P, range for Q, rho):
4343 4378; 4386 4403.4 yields 0.2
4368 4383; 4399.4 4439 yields 0.2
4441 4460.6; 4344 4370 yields -0.2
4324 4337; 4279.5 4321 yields -1.2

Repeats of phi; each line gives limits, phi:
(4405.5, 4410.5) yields 7.75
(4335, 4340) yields 6.79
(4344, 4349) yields 7.76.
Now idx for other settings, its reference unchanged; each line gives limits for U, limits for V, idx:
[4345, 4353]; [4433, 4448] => 1.0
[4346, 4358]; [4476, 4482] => 0.3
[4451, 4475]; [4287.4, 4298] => 2.0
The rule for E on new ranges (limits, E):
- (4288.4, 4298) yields 17.2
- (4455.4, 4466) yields 20.8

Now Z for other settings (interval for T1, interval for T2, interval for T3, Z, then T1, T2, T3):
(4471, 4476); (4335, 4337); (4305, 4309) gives -0.98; 7.92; 7.7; 6.3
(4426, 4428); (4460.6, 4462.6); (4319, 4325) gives -0.77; 7.80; 7.9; 7.7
